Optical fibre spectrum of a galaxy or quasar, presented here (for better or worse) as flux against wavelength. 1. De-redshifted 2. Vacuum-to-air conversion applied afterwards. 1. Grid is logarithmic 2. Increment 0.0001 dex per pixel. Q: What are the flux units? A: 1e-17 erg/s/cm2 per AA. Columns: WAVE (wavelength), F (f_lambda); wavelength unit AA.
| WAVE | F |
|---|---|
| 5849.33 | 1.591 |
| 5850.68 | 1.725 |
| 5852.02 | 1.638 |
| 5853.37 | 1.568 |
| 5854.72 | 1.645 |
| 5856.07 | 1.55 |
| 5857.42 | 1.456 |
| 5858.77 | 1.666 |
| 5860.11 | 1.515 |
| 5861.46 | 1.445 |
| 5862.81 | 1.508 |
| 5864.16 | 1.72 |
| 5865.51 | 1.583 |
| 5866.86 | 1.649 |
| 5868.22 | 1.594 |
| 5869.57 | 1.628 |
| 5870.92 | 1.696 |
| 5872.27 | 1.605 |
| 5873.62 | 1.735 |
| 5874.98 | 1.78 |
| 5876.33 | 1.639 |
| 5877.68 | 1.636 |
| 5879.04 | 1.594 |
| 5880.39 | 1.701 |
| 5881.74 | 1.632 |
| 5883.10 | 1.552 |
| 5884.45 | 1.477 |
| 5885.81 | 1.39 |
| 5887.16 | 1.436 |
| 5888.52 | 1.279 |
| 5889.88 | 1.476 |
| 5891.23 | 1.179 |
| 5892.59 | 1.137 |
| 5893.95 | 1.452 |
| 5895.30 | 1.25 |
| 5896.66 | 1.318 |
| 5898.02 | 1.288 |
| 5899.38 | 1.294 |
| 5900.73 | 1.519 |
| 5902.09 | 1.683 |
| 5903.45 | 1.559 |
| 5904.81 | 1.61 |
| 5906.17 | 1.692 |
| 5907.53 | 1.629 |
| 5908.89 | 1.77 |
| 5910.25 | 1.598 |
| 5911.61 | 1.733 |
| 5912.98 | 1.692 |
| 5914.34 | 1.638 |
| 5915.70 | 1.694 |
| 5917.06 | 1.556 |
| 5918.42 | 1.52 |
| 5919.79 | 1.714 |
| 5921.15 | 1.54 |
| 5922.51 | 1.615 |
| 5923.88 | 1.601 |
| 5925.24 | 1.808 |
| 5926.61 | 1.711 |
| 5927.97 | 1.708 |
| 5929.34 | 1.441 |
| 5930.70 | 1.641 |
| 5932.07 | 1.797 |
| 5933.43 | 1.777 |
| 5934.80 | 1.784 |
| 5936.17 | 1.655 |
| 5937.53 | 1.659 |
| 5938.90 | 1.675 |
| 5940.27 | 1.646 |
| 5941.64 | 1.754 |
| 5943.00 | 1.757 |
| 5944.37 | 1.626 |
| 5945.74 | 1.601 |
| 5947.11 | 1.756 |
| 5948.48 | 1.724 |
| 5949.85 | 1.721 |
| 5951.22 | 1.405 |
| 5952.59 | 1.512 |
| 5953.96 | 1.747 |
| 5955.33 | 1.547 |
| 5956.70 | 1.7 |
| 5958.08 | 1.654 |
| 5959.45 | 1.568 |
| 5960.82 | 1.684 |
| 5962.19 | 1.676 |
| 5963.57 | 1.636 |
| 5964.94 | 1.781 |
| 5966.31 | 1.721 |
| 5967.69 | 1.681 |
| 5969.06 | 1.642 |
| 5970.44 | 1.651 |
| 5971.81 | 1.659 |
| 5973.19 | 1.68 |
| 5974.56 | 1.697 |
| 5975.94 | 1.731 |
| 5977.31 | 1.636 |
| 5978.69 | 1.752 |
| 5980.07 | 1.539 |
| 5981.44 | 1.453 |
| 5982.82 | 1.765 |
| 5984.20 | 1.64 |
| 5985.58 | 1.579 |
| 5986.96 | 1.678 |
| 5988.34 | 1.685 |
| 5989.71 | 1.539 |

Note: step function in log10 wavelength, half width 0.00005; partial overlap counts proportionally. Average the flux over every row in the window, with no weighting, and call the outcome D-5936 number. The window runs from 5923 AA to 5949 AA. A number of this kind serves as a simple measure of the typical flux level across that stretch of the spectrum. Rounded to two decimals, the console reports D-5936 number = 1.69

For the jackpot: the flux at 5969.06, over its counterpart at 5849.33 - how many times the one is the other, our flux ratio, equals 1.03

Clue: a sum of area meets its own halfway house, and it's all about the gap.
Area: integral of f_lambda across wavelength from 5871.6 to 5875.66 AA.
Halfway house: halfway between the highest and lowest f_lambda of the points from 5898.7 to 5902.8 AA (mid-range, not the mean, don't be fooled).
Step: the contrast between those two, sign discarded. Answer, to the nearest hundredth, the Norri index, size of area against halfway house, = 5.44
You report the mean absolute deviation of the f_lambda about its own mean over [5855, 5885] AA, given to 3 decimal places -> 0.073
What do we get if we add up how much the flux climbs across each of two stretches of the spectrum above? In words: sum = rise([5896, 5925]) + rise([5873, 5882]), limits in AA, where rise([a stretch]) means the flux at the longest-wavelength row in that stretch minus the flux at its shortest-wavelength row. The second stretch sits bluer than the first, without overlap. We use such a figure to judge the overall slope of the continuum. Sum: 0.18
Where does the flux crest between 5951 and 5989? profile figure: 5964.94 AA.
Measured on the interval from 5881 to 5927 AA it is 5925.24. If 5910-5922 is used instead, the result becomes 5911.61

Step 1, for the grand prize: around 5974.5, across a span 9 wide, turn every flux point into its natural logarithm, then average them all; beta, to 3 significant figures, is 0.522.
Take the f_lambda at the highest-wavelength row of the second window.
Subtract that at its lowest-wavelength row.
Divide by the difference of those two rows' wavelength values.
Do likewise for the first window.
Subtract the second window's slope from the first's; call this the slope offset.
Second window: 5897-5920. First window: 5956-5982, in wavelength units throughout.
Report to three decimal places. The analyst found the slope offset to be -0.030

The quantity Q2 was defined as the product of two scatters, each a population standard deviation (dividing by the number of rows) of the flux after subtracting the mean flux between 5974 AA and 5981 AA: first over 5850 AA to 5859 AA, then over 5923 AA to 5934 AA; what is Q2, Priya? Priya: 0.0095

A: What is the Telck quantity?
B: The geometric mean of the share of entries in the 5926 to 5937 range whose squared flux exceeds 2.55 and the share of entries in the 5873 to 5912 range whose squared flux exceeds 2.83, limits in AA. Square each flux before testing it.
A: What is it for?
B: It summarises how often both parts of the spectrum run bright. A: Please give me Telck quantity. 0.46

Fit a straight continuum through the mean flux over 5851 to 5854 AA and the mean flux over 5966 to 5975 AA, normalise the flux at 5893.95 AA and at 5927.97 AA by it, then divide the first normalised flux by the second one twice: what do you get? 0.83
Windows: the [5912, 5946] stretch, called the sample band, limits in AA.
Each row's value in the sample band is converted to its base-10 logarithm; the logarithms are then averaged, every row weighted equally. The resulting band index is 0.221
